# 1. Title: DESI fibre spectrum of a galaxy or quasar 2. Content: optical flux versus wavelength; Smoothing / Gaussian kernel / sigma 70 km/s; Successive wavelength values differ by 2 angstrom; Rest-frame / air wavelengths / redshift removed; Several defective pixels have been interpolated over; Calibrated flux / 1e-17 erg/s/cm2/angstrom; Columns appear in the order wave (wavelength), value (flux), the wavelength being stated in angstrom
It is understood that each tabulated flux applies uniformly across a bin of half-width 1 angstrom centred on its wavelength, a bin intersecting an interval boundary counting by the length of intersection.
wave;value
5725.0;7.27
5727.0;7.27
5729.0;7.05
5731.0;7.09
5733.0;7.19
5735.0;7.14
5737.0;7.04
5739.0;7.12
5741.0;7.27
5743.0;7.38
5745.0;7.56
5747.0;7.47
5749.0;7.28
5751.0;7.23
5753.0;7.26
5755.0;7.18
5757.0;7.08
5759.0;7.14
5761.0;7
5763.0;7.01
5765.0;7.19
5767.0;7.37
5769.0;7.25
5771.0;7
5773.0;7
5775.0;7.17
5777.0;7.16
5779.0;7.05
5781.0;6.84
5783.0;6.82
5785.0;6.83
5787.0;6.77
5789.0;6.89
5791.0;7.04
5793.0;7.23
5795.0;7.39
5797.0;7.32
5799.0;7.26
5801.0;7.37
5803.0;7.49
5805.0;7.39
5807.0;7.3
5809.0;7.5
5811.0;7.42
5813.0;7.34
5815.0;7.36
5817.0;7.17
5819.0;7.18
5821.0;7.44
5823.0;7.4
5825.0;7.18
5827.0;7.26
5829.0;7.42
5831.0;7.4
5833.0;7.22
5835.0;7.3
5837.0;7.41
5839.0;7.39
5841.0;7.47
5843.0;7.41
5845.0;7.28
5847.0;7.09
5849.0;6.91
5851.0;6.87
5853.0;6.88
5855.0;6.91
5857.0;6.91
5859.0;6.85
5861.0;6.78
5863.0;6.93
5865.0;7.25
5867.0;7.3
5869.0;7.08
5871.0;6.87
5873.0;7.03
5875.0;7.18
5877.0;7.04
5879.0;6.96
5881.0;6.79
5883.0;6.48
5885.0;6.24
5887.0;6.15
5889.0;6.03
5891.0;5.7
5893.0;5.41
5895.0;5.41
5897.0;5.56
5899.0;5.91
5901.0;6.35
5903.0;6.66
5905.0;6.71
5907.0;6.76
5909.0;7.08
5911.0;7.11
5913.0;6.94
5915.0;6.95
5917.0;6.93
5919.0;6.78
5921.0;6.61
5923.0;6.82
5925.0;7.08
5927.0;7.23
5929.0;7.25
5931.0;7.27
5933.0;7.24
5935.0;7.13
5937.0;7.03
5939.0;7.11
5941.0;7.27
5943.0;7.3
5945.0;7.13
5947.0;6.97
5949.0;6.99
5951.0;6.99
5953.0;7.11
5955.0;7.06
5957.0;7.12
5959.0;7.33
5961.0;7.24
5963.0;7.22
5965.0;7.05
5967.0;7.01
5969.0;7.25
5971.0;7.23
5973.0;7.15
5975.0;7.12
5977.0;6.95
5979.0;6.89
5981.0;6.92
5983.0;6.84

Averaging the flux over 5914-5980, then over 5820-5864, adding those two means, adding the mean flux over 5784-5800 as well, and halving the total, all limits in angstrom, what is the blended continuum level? 10.67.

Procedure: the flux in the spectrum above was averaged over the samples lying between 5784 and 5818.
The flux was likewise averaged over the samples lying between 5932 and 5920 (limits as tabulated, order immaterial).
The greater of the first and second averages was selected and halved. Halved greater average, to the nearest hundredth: 3.62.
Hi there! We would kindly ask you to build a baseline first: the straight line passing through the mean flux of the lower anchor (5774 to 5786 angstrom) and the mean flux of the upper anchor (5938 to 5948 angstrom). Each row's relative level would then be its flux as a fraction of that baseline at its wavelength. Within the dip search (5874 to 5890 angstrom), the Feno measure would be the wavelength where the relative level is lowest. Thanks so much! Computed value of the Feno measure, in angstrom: 5889.0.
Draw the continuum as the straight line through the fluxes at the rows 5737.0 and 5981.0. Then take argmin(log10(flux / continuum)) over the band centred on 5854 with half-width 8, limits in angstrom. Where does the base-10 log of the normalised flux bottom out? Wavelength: 5861.0 angstrom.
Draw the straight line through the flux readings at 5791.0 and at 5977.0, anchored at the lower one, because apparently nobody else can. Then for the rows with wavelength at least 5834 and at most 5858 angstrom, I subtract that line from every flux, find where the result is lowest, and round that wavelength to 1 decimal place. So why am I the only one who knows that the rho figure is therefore 5851.0 angstrom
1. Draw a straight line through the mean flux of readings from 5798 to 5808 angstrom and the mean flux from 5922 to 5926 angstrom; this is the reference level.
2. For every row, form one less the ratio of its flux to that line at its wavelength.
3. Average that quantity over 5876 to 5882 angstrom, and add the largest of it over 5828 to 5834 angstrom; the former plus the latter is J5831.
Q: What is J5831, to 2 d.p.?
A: 0.03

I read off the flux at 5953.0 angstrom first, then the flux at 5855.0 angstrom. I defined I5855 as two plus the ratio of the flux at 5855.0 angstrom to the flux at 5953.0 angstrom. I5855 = 2.97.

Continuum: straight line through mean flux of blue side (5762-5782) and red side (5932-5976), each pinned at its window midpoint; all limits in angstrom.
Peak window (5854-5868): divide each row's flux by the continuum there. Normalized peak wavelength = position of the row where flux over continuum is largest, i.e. 5867.0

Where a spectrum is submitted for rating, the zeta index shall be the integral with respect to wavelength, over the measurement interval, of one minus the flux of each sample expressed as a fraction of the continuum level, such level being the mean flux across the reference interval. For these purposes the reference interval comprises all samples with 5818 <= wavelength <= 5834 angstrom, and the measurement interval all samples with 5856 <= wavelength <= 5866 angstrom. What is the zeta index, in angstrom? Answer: 0.50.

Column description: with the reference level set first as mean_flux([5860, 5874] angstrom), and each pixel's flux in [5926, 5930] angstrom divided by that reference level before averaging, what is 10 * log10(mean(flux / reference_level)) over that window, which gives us 0.13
